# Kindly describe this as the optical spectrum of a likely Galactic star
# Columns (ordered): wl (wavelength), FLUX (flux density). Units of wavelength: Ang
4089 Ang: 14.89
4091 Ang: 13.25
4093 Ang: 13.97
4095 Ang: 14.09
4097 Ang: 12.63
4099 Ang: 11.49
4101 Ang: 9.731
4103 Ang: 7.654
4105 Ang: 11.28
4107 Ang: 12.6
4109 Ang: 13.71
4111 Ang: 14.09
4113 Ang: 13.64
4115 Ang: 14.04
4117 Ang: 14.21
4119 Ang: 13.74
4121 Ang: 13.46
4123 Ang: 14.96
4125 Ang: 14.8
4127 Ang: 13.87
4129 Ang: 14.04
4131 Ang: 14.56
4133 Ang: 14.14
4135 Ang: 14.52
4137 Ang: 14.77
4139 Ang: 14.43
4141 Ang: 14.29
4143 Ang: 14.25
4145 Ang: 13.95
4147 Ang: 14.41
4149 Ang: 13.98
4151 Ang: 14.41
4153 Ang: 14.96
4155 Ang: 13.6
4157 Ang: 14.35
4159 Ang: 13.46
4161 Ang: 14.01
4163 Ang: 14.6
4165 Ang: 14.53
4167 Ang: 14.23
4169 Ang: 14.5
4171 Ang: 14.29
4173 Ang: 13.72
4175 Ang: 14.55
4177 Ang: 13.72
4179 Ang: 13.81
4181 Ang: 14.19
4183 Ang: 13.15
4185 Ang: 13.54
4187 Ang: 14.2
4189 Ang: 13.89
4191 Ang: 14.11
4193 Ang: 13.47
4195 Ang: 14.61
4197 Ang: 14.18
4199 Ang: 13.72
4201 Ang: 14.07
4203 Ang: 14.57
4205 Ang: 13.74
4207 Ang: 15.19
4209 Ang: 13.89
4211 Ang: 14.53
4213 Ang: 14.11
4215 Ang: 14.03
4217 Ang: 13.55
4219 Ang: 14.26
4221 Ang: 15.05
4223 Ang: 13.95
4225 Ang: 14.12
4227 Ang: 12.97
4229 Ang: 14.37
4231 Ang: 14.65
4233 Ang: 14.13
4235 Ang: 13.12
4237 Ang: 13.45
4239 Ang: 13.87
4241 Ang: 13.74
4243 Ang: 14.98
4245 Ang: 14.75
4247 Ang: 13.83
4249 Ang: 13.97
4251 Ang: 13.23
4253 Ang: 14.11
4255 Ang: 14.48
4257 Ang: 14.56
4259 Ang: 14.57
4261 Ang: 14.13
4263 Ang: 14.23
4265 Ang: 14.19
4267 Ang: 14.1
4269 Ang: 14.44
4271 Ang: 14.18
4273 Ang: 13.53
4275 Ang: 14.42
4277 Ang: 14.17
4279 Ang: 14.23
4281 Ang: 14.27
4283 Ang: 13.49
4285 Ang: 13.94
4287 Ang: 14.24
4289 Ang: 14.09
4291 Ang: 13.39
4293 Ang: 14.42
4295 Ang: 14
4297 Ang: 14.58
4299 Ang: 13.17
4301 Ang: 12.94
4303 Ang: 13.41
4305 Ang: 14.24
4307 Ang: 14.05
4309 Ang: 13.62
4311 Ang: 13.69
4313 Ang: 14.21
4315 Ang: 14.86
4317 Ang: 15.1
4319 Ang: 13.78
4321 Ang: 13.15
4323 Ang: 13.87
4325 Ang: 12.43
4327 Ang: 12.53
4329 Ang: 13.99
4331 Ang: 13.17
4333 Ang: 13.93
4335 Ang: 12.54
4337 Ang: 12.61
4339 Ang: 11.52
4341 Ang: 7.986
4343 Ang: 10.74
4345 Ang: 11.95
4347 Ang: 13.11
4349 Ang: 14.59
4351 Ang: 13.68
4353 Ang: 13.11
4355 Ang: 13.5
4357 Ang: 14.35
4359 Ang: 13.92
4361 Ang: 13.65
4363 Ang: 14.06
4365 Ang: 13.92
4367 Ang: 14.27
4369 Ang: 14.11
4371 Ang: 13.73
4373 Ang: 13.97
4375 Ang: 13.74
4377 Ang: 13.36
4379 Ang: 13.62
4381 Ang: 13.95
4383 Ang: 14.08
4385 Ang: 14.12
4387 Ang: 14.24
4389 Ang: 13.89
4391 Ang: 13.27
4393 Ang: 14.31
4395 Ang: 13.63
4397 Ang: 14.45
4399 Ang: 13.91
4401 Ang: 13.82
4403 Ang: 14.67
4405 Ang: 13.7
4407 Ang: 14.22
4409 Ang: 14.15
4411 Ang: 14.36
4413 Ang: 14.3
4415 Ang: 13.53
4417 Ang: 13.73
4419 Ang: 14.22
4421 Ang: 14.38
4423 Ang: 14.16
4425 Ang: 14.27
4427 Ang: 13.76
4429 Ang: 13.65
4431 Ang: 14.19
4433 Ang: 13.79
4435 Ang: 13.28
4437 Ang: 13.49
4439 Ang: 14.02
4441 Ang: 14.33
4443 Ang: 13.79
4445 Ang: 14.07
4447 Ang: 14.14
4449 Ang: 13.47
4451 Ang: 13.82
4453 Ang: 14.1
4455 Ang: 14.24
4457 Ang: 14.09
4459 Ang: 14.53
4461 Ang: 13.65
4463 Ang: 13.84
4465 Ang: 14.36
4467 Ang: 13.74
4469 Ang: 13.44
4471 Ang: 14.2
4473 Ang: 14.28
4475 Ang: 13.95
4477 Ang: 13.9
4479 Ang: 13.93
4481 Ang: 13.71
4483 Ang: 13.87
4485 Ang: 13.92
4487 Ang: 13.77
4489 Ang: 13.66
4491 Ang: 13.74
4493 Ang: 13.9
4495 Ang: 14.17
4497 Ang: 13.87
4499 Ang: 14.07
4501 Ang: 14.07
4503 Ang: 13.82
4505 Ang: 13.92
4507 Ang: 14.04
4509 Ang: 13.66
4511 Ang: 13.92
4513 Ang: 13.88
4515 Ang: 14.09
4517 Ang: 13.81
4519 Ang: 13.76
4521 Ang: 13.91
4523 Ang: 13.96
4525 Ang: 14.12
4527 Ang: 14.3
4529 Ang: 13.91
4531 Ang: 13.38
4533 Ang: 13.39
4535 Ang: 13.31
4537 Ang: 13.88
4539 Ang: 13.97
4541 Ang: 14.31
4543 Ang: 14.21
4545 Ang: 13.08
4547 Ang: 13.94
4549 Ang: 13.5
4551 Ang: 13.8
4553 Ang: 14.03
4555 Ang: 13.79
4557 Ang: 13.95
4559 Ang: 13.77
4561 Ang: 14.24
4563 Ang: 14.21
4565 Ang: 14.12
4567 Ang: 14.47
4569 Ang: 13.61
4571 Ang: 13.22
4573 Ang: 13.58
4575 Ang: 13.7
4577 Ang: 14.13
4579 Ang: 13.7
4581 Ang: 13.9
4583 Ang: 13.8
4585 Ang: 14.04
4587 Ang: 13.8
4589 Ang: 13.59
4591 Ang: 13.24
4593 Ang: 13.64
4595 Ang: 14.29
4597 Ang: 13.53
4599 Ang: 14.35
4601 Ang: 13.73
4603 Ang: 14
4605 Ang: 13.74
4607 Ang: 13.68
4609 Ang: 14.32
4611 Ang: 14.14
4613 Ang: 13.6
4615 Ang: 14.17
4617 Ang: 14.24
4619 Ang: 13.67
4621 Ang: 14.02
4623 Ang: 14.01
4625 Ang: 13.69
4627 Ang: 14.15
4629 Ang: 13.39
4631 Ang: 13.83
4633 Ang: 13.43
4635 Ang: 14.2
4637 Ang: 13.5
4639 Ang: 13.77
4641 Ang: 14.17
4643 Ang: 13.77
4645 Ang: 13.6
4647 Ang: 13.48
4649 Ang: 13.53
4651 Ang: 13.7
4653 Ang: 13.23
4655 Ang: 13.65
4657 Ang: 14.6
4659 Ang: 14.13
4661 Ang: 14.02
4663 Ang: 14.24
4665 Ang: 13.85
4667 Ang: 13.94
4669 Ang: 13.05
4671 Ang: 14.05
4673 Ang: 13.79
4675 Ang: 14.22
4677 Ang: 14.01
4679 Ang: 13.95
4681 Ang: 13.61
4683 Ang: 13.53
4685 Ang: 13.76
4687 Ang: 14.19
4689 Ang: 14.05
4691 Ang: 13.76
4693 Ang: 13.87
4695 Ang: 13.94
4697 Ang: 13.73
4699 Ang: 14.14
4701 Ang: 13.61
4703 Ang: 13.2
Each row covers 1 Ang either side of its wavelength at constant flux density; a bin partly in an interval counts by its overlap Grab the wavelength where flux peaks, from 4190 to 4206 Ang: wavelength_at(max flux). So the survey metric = 4195 Ang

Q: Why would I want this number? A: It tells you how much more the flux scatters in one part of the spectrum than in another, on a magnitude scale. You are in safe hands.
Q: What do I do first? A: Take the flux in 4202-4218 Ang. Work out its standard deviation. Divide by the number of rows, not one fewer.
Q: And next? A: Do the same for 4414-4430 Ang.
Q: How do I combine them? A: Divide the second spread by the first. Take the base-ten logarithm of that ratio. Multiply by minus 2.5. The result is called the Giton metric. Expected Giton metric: 0.5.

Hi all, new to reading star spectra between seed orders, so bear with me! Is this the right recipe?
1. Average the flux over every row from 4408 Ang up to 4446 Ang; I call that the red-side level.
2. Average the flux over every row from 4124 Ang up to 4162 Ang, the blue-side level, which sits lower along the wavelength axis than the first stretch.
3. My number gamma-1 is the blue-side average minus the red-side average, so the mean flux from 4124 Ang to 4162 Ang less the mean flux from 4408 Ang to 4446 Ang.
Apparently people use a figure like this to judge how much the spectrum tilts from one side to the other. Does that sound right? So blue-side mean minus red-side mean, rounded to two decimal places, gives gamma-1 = 0.28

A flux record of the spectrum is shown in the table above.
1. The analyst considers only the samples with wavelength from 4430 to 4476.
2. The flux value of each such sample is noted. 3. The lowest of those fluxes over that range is 13.28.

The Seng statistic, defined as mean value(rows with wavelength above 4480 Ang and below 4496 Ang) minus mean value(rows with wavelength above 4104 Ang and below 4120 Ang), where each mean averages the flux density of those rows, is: 0.4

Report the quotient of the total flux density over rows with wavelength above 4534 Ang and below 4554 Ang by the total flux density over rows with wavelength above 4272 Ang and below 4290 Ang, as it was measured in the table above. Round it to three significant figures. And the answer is 1.09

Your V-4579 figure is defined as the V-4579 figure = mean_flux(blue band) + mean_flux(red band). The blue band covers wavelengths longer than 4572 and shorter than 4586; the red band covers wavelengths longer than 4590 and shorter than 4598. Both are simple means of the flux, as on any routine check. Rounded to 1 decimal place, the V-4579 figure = 27.5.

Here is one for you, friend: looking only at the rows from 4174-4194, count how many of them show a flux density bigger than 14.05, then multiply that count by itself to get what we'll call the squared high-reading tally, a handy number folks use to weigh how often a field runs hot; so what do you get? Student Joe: 16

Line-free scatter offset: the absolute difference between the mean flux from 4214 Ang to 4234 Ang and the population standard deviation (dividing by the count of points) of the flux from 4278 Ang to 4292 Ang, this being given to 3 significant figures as 13.8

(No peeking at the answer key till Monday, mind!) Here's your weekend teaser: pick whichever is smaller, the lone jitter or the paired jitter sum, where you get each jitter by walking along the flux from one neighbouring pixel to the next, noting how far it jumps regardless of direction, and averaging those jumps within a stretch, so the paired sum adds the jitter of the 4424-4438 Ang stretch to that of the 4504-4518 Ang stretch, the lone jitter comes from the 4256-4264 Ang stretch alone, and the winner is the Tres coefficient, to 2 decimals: 0.18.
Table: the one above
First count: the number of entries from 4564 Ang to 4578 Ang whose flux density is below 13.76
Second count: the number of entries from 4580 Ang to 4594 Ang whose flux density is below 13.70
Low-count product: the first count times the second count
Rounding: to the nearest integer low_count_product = 12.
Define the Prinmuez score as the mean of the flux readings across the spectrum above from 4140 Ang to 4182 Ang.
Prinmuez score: 14.18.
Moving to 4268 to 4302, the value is 13.97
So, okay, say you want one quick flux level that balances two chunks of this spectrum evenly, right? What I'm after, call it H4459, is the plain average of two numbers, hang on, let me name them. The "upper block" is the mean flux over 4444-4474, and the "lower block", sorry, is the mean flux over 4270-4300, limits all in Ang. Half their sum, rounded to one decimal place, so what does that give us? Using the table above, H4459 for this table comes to 14.0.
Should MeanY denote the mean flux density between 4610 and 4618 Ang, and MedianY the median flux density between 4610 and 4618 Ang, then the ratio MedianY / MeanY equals 1.01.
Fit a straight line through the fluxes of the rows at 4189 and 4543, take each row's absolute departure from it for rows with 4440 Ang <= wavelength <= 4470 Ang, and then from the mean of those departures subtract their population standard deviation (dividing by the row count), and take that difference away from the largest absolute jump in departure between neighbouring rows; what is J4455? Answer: 0.6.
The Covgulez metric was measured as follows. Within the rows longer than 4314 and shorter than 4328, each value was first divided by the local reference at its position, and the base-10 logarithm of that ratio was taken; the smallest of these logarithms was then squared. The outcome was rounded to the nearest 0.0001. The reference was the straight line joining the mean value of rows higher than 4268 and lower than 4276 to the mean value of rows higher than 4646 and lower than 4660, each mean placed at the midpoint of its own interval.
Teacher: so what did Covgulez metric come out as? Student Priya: 0.0030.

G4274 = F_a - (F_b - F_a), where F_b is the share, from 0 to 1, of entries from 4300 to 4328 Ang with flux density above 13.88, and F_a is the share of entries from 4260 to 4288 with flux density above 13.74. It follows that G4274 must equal 1.4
